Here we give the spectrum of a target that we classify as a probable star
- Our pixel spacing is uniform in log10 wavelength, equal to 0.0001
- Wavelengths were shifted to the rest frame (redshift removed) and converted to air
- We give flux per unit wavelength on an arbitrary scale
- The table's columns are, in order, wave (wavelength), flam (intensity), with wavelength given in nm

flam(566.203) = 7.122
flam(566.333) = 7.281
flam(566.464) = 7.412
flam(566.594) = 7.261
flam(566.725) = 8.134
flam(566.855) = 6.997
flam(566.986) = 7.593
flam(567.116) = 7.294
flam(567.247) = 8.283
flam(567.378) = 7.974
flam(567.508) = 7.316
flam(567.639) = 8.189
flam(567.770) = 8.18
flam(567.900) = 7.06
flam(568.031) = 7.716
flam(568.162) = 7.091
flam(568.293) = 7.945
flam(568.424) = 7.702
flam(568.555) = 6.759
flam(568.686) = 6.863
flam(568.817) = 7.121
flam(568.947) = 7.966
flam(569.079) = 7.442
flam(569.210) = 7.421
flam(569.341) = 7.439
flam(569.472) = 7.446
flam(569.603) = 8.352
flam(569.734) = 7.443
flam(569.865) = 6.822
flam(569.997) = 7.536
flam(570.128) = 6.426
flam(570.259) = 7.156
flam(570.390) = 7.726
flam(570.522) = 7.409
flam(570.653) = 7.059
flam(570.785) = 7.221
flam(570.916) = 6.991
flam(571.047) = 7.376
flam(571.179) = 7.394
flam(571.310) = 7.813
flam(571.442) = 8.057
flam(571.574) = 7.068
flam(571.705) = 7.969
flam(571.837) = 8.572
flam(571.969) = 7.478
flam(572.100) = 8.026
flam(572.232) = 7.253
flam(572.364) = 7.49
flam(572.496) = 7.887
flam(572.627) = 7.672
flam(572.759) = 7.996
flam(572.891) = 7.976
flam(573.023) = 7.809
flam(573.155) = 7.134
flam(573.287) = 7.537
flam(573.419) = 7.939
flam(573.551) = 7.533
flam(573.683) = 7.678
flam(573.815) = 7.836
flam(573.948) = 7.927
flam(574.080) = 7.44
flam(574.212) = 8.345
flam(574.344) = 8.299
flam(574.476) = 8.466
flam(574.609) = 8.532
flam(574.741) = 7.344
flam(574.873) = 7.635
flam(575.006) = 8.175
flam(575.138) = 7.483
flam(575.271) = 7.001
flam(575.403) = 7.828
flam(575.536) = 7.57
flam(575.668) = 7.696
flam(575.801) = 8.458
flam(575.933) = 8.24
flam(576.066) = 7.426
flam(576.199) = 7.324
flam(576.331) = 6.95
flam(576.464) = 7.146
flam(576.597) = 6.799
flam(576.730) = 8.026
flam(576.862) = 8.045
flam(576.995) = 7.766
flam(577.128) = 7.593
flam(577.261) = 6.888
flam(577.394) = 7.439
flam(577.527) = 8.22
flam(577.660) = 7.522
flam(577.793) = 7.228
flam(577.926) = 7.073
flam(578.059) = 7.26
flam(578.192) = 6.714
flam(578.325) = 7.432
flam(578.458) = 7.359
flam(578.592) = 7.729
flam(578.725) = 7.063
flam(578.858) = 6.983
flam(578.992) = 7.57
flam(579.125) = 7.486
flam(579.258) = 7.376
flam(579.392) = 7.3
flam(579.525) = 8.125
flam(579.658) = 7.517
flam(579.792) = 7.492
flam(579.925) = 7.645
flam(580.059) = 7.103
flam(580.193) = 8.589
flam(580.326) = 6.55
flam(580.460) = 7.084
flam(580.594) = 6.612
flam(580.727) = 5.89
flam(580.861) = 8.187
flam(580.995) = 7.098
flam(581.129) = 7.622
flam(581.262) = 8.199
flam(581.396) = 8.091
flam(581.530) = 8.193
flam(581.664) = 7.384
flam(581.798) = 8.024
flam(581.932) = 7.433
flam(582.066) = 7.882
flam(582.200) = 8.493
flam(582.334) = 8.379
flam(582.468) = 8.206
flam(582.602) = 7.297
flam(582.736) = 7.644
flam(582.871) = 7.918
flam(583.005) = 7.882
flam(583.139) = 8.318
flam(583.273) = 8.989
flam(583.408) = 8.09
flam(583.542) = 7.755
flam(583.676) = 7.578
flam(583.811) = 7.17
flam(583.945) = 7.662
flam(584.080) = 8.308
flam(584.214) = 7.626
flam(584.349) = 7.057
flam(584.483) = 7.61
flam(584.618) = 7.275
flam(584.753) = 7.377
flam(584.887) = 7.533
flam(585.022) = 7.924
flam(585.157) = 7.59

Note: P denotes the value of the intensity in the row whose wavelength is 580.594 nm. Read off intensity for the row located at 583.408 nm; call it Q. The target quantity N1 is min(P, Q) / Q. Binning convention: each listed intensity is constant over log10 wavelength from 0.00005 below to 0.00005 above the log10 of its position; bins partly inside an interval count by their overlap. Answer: 0.82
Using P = 6.612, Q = 8.09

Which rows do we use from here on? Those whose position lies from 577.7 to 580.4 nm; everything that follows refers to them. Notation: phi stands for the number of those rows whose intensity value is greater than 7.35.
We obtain 11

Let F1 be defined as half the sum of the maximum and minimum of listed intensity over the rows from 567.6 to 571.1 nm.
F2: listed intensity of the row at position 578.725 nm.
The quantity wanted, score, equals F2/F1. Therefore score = 0.956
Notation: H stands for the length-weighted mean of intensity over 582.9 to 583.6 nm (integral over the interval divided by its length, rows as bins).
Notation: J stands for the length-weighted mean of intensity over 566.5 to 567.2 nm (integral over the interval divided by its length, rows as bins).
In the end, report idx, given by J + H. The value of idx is 15.7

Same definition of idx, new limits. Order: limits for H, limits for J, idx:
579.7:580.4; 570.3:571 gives 14.8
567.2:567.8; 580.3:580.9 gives 14.8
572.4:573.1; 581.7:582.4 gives 15.9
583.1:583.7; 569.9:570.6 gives 15.4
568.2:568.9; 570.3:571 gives 14.6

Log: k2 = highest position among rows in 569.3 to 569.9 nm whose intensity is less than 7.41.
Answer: 569.865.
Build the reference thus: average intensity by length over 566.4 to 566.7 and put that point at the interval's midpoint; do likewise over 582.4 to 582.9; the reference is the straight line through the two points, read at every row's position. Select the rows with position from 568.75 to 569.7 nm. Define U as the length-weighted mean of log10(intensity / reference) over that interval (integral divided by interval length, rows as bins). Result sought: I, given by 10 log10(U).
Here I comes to -22.8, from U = 0.005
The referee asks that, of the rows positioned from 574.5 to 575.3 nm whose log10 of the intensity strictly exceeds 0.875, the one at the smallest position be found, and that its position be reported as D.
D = 574.609 nm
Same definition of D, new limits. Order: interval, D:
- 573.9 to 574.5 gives 573.948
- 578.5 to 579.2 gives 578.592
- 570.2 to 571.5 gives 570.390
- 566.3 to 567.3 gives 566.725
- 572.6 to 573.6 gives 572.627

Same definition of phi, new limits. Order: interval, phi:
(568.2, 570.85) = 12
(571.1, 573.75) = 17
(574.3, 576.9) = 14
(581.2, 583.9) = 18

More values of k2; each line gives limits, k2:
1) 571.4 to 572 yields 571.574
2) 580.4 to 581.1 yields 580.995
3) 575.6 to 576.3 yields 576.199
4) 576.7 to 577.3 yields 577.261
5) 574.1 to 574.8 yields 574.741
